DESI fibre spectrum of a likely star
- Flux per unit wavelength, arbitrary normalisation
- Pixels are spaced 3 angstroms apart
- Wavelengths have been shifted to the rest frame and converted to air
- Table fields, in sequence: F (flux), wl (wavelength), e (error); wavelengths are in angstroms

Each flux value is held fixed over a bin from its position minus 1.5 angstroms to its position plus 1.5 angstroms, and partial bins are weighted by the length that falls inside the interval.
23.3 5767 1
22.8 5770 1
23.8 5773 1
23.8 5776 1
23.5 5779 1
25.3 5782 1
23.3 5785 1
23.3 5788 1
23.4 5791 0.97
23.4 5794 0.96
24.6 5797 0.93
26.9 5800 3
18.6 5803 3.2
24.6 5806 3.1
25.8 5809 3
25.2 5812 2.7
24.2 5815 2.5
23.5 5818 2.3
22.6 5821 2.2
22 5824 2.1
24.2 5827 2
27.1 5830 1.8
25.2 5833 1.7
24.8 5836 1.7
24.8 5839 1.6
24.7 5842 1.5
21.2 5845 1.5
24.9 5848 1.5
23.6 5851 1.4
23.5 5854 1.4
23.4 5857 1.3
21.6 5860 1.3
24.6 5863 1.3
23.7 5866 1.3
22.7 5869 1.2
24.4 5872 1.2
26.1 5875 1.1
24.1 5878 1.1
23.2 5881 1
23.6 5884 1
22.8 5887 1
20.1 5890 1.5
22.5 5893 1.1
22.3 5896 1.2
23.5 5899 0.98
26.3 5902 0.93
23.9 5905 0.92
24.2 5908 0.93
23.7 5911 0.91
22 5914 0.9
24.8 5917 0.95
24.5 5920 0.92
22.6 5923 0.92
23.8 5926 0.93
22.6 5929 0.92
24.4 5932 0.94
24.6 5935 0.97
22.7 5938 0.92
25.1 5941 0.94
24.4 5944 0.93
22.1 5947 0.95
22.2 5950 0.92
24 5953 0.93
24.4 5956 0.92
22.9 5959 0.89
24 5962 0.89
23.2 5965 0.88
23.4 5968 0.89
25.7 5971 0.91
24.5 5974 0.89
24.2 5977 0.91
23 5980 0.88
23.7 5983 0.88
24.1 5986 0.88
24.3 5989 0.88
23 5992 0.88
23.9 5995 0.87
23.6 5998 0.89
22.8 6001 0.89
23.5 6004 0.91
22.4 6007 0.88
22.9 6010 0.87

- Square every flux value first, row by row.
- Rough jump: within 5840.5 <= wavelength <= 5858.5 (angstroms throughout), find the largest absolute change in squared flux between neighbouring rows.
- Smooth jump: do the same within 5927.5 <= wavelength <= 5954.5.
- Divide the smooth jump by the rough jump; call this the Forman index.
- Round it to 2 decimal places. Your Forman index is 0.67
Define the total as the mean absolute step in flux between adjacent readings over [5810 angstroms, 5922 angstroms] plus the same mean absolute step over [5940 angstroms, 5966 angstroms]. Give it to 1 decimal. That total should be 2.5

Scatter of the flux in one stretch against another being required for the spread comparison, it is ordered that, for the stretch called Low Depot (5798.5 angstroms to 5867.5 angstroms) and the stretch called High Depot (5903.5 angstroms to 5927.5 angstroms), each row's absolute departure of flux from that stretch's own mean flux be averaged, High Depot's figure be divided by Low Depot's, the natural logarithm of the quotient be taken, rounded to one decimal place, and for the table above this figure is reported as -0.7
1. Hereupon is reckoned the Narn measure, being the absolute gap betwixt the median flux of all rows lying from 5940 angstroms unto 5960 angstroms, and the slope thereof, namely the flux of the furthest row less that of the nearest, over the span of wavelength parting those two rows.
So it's 24.1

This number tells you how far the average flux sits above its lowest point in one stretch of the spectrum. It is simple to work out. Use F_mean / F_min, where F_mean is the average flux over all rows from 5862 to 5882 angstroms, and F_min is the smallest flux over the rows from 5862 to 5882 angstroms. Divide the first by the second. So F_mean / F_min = 1.06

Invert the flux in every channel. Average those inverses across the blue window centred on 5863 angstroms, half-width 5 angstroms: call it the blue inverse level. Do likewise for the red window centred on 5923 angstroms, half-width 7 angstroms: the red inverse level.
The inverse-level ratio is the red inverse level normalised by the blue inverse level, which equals 0.98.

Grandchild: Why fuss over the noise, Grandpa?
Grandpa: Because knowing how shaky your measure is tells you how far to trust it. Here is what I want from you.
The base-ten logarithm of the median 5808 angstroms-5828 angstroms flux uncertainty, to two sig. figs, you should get 0.36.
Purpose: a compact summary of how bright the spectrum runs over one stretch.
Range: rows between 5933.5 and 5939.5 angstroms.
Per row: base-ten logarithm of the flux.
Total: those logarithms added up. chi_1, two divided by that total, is 0.7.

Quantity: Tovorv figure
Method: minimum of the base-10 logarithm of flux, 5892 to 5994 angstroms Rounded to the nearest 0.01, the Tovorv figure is 1.34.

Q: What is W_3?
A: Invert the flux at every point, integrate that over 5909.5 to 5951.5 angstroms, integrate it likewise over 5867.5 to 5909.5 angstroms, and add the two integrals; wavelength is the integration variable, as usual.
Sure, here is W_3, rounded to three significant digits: 3.58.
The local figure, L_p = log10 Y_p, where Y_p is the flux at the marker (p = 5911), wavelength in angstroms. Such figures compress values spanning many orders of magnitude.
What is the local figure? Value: 1.37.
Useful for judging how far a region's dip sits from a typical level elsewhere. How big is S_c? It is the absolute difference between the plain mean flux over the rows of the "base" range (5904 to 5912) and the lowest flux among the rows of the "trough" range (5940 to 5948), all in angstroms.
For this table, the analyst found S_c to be 1.8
